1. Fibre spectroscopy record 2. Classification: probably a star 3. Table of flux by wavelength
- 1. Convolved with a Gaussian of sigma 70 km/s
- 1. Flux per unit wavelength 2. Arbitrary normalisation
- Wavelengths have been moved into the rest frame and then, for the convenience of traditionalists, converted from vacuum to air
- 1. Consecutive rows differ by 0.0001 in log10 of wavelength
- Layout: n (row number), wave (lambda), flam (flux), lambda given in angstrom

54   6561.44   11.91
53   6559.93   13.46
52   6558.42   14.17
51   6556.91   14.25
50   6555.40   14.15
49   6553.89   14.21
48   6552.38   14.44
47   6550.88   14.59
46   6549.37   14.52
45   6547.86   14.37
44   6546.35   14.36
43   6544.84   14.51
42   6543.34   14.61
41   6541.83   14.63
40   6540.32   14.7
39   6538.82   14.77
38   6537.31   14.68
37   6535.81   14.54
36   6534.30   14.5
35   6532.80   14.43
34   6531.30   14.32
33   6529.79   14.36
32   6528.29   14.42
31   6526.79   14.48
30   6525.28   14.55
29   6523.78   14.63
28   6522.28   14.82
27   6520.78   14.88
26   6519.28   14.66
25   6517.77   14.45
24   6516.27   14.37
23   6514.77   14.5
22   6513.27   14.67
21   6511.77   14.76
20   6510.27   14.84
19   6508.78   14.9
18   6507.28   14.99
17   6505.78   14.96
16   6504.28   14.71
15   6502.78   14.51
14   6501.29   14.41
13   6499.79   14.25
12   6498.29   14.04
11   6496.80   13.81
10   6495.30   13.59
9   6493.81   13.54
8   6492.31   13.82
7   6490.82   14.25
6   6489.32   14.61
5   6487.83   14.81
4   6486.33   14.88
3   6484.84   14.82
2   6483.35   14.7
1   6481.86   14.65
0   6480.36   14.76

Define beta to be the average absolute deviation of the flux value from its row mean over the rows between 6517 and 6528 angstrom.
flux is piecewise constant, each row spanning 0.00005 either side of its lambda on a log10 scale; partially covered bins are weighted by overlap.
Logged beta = 0.127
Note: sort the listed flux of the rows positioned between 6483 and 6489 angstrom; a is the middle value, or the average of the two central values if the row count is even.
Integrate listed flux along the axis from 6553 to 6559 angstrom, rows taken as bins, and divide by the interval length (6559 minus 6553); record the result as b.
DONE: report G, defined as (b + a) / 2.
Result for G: 14.5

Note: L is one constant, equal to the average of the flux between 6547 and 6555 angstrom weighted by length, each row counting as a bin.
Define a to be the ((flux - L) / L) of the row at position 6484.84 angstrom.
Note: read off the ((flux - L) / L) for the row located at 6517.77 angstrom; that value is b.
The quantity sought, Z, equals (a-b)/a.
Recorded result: 0.9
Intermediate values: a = 0.028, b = 0.003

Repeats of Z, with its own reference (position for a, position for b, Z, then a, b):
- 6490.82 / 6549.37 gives 1.7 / -0.011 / 0.007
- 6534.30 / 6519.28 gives -1.9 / 0.006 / 0.017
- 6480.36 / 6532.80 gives 1.0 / 0.024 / 0.001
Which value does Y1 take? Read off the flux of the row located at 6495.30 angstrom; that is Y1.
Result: 13.59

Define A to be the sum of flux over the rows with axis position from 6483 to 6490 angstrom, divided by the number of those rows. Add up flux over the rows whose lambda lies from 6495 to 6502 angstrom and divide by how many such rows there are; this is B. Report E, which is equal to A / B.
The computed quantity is 1.05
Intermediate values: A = 14.8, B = 14.0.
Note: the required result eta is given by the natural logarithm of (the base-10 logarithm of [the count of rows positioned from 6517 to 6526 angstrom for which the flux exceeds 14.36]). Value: -0.25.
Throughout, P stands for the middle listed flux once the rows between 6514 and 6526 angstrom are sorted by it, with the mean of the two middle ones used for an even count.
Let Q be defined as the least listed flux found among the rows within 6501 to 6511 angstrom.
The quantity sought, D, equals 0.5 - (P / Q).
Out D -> -0.512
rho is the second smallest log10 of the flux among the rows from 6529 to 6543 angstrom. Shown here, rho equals 1.157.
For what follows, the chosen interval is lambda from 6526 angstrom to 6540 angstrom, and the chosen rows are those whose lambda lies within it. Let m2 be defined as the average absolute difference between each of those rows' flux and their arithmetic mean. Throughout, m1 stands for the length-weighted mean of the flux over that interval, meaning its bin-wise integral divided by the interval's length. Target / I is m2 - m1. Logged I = -14.40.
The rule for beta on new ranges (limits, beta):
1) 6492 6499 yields 0.156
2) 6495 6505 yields 0.322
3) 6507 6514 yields 0.094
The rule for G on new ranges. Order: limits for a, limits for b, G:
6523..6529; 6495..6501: 14.2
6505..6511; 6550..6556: 14.6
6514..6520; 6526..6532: 14.4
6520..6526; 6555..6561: 14.3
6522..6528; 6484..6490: 14.7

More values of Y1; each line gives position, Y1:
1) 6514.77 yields 14.5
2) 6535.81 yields 14.54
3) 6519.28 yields 14.66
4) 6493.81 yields 13.54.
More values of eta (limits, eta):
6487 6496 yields -1.20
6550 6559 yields -1.20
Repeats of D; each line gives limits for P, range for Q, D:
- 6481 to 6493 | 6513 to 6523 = -0.521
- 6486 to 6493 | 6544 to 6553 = -0.517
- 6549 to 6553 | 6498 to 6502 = -0.534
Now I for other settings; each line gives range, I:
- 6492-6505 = -13.73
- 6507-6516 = -14.62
